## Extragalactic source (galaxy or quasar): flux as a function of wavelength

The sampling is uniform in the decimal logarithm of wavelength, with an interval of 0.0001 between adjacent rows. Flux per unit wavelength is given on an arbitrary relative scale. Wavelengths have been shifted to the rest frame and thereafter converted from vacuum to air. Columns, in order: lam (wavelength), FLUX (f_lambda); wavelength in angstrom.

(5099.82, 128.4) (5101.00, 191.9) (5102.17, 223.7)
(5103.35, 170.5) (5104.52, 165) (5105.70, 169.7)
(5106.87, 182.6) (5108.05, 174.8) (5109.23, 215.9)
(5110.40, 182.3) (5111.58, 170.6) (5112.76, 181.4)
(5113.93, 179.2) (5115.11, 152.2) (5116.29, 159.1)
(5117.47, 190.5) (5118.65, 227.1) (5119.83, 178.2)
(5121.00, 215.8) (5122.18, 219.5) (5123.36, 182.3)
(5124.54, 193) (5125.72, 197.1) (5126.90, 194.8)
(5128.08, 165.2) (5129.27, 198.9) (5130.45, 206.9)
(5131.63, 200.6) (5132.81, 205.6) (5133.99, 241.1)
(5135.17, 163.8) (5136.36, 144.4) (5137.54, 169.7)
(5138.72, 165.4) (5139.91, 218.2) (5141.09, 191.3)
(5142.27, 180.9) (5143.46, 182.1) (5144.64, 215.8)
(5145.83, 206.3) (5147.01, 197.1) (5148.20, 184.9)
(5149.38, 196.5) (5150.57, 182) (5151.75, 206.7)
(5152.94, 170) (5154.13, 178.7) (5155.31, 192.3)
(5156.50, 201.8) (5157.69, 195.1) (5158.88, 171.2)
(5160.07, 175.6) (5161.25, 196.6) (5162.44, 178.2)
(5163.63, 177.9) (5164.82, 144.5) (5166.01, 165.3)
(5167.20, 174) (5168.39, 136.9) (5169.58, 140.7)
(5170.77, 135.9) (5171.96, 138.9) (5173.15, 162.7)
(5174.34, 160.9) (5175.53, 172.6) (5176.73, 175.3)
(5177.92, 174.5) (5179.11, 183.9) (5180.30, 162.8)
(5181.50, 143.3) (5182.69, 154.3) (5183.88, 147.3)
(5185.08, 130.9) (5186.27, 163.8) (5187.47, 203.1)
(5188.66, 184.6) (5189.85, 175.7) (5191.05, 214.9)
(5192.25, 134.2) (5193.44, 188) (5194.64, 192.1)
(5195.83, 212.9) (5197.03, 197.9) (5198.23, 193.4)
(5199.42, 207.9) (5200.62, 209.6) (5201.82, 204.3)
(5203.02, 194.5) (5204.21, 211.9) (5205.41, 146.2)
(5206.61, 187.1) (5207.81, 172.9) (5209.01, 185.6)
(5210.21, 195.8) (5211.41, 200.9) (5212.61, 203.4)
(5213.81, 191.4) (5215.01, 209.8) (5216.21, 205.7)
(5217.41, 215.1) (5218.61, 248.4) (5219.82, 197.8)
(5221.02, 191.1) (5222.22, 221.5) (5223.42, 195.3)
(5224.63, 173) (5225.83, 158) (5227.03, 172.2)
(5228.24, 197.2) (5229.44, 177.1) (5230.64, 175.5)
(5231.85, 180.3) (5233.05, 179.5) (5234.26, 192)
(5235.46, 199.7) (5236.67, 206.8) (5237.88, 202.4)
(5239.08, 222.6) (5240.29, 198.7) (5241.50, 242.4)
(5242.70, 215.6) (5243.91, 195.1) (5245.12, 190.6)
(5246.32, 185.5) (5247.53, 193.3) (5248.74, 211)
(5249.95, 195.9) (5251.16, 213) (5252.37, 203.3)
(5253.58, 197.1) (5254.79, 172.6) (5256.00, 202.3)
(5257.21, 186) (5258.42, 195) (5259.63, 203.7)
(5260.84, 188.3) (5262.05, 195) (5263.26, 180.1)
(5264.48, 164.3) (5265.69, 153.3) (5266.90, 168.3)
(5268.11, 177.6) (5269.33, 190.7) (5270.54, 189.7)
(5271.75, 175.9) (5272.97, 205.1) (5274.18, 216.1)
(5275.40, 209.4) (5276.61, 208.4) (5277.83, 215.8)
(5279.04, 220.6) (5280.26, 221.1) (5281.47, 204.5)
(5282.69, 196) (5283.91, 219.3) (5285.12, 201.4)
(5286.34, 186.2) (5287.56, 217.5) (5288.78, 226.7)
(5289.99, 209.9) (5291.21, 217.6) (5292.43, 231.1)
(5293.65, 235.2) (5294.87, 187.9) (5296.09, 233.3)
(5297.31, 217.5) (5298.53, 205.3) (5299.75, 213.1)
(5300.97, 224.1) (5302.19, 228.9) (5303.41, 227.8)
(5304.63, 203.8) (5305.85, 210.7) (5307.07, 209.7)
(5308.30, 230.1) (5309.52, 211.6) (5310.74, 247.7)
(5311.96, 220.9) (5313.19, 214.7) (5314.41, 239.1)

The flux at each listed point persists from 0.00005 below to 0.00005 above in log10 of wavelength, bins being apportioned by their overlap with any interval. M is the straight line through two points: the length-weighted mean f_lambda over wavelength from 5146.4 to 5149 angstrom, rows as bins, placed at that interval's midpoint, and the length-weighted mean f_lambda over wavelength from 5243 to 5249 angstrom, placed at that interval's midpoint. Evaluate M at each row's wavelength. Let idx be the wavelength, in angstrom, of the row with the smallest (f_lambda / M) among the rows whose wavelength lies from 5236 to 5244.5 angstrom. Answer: 5243.91 angstrom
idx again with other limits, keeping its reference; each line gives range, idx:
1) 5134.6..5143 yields 5136.36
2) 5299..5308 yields 5304.63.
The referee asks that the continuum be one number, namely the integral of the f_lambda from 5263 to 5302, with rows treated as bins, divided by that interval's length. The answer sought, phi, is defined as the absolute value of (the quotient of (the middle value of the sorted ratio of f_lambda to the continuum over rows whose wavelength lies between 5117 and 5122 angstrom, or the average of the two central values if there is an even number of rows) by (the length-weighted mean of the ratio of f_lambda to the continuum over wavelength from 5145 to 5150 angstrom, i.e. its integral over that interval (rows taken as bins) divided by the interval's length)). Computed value 1.03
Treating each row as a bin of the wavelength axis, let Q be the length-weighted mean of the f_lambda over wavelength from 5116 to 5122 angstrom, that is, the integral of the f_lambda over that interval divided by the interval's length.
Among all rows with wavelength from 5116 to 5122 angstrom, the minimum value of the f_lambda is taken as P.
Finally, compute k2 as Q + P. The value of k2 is 357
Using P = 159.1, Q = 198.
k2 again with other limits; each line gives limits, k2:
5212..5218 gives 397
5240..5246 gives 399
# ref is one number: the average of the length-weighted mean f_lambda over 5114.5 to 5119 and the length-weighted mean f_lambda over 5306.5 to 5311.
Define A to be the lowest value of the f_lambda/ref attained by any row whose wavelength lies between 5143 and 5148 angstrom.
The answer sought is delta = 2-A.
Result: 1.10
